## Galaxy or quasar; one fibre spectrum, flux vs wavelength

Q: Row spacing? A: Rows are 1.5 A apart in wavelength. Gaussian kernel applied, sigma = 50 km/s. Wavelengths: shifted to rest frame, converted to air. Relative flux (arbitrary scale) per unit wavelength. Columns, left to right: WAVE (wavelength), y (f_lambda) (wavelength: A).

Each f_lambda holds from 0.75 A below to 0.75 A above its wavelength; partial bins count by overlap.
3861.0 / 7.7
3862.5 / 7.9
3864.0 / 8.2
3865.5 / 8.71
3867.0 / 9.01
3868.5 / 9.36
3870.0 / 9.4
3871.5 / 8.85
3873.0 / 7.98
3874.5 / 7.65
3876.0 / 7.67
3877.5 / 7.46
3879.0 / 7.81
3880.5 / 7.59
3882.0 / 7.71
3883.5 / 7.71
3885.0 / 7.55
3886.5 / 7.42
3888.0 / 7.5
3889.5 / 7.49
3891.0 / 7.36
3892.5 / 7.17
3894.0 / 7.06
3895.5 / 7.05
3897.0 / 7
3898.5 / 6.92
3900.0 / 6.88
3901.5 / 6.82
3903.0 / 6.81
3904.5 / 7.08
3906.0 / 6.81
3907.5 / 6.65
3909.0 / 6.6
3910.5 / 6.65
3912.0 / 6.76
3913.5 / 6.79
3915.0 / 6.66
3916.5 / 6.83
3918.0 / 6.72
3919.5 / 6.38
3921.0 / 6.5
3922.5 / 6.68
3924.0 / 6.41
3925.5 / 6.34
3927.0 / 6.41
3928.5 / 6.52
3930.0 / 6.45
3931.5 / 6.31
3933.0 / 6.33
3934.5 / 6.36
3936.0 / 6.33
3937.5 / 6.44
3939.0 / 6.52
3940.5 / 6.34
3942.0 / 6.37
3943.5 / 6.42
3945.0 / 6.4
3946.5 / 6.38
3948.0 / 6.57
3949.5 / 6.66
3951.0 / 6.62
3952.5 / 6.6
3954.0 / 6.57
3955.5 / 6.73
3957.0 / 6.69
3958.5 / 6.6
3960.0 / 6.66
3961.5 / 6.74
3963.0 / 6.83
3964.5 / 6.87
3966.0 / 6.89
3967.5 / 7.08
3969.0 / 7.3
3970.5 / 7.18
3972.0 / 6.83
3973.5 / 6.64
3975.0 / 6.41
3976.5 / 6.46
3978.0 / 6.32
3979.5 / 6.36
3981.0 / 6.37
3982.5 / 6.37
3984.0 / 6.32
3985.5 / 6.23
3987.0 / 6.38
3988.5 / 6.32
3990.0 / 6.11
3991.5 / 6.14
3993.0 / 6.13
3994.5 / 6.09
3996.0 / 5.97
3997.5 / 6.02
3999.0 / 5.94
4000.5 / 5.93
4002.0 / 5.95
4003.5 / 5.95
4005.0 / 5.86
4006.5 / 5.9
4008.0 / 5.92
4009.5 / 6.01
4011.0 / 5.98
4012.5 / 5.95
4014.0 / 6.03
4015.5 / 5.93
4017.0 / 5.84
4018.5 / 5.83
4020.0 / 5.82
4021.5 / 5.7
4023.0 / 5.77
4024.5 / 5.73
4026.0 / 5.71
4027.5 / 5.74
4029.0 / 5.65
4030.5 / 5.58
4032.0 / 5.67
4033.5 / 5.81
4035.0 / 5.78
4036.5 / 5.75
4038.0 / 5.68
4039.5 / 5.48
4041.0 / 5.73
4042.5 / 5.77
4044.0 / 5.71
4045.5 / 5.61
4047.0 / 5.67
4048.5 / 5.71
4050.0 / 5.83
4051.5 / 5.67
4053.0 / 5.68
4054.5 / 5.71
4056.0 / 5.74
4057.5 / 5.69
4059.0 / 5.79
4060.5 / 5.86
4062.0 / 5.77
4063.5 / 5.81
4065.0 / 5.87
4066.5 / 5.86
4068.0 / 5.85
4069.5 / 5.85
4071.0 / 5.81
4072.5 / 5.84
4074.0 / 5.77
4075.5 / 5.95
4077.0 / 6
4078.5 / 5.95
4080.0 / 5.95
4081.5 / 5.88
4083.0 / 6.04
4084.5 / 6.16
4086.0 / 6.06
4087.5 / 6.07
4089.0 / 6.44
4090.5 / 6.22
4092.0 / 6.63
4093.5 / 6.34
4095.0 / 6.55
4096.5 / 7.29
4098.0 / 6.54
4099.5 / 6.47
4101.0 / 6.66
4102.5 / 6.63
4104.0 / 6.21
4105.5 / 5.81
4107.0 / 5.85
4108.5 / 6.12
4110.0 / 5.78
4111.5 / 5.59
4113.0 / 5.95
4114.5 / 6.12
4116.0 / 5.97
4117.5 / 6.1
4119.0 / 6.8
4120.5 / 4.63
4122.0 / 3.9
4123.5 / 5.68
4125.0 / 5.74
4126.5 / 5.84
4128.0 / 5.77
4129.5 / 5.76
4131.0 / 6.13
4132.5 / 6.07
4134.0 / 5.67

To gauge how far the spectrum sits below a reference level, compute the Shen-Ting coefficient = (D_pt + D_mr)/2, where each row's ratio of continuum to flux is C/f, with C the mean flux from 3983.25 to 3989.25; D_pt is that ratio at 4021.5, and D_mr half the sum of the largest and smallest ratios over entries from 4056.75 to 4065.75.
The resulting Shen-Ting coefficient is 1.10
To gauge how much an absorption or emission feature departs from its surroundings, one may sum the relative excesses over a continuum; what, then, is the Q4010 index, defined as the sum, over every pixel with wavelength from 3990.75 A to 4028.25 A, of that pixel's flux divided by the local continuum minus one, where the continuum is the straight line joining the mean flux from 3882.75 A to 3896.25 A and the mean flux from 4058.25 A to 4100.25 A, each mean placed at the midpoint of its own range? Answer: -2.47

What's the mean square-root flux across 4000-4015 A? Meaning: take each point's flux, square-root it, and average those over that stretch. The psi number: 2.44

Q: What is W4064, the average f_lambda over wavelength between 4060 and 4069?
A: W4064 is 5.84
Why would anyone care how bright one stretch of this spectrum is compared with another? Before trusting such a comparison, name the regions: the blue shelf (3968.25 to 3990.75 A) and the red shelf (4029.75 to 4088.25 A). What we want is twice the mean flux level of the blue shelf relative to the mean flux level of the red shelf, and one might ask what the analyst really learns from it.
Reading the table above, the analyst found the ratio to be 2.24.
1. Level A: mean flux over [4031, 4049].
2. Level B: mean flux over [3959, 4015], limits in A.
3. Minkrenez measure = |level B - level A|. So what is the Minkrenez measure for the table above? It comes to 0.6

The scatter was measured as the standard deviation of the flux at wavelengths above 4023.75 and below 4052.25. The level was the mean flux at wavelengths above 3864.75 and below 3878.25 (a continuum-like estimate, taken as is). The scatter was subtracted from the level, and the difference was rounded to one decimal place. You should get 8.4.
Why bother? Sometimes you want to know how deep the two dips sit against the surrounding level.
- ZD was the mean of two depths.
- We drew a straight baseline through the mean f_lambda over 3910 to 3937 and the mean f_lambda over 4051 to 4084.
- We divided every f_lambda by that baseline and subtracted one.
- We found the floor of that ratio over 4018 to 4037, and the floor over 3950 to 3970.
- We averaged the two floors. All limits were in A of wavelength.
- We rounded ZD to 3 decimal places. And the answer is -0.021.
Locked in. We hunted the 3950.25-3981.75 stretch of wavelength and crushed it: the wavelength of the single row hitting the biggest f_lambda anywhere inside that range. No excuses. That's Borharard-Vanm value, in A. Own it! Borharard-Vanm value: 3969.0 A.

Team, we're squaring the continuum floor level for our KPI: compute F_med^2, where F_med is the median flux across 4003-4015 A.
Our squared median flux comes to 35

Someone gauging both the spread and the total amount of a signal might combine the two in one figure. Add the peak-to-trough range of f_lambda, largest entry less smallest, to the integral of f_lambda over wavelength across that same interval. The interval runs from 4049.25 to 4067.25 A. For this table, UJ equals 104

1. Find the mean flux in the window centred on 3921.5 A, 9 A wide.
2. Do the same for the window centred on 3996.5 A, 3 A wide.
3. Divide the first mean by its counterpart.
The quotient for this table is 1.09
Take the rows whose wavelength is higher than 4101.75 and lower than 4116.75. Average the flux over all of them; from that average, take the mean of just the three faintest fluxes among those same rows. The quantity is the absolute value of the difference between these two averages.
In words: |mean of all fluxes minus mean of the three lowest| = 0.28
